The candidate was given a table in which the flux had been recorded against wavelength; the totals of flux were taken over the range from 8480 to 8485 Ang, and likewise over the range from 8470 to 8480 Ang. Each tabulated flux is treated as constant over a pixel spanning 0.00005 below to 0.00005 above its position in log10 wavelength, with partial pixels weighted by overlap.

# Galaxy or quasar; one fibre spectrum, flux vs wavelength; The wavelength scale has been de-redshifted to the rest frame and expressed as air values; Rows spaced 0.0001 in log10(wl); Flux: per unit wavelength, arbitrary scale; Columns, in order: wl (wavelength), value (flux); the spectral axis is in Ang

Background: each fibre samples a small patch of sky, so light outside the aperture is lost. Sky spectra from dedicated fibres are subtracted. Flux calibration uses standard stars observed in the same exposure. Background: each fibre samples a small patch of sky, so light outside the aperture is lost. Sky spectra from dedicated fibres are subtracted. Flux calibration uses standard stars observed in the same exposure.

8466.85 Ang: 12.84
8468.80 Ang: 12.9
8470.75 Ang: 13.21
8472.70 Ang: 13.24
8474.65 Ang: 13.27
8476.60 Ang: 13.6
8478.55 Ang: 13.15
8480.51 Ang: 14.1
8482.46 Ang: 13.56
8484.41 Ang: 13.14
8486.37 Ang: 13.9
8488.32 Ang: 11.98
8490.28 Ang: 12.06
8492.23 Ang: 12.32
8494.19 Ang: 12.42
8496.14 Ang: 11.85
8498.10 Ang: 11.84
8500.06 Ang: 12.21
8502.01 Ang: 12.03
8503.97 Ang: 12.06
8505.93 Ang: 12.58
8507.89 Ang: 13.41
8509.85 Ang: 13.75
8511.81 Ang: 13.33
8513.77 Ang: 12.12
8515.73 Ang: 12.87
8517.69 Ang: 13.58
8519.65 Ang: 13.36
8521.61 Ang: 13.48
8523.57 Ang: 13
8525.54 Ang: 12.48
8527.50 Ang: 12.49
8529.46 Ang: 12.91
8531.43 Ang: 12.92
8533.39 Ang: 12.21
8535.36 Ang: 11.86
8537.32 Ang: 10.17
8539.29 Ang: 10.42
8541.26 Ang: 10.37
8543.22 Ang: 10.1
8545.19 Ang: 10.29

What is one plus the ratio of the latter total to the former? 2.63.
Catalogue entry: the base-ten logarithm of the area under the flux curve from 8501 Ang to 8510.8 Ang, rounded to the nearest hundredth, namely 2.10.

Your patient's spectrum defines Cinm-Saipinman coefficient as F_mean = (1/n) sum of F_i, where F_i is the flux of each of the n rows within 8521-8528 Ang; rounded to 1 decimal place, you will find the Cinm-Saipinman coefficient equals 12.9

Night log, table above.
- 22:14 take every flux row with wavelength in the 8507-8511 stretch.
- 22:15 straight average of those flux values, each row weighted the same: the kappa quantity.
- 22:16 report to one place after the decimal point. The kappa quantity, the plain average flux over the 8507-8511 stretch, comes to 13.6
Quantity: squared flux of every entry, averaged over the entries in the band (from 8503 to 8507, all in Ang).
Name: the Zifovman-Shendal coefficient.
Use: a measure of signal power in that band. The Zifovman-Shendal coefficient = 152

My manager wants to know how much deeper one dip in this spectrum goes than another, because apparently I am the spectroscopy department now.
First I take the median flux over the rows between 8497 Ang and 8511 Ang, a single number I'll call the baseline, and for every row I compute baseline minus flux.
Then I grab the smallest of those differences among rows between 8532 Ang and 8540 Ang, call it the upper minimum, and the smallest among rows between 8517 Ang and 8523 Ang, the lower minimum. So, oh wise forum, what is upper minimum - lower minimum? 1.4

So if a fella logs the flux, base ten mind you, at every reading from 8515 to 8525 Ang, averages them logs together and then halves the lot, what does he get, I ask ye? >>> 0.561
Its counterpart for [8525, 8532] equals 0.552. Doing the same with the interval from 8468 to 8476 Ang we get 0.560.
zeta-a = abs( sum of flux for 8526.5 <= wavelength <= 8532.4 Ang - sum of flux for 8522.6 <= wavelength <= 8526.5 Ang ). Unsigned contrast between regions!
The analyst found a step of 13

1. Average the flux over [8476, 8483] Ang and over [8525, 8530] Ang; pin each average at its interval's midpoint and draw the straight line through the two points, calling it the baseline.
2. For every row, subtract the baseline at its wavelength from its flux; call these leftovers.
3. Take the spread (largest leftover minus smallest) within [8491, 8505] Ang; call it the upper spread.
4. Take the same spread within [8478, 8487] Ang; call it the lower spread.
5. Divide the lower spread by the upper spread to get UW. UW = 1.9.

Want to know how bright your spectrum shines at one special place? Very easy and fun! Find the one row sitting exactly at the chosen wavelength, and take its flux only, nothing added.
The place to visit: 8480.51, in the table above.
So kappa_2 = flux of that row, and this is 14.1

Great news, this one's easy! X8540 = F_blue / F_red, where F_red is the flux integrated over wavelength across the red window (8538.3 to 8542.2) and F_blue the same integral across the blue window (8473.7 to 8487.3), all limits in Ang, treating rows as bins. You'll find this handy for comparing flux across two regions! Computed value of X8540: 4.5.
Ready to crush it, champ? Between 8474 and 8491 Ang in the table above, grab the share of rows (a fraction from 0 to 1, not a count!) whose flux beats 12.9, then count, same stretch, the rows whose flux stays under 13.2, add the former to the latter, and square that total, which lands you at 23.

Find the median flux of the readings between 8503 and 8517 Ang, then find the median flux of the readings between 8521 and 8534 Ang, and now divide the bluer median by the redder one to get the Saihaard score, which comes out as 1.00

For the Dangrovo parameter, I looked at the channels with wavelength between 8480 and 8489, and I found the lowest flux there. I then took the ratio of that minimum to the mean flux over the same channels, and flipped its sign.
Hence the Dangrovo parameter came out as -0.898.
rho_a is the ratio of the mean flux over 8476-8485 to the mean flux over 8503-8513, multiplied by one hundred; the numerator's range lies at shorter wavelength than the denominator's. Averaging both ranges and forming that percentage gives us 104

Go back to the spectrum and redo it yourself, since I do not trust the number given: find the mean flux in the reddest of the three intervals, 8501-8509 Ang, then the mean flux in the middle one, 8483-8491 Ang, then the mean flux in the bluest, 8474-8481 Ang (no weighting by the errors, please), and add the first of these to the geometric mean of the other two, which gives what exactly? 25.7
